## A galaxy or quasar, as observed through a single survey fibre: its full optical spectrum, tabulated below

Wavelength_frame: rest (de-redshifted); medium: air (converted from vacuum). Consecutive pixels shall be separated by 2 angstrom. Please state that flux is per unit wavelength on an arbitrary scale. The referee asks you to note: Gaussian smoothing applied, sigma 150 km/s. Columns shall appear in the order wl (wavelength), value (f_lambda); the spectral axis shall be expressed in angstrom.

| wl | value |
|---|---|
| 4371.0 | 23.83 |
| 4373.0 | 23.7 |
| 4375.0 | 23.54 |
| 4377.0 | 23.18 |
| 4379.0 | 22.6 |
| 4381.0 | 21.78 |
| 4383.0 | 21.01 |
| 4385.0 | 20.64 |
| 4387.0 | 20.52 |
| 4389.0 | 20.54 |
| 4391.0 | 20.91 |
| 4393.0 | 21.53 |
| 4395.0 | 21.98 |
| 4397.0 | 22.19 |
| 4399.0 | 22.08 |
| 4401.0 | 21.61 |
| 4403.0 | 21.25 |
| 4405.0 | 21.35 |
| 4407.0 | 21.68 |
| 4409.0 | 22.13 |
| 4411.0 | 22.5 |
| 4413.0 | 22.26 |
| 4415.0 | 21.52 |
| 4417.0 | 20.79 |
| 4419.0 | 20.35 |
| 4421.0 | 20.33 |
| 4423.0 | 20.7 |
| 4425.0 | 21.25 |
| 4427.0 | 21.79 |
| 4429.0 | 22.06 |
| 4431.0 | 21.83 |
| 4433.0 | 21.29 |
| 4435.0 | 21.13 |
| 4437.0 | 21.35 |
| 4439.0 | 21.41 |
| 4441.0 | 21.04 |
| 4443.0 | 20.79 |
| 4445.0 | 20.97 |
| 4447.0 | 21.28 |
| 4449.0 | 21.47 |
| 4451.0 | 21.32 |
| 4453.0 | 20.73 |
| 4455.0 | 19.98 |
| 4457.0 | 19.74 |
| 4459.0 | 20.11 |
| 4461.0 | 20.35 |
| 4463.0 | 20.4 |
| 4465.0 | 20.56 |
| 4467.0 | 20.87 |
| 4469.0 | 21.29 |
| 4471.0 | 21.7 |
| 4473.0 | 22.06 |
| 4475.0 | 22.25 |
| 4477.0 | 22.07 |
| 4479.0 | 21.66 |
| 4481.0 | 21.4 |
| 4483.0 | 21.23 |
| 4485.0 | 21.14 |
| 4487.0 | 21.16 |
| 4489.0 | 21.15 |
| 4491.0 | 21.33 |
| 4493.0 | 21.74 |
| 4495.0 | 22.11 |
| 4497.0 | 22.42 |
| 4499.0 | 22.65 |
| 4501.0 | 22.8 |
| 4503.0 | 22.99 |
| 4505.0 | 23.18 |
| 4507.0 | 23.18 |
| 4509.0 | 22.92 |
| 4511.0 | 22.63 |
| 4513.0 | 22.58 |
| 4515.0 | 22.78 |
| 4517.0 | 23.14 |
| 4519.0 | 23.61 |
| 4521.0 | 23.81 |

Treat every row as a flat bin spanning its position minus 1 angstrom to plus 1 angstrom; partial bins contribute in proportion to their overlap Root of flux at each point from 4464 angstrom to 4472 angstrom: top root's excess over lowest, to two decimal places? 0.12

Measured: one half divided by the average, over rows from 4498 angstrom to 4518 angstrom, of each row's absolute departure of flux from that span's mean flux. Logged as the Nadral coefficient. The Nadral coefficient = 2.54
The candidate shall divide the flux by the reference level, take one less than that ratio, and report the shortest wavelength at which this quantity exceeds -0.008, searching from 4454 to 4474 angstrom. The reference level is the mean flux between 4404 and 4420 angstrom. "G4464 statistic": 4471.0 angstrom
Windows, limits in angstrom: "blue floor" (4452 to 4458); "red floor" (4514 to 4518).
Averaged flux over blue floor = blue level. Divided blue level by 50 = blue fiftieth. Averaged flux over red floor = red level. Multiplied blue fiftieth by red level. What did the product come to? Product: 9.3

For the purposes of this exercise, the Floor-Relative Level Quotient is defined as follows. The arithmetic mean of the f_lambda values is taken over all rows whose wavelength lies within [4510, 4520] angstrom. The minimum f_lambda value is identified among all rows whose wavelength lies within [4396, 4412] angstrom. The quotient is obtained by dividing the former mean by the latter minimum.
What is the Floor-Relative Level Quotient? 1.08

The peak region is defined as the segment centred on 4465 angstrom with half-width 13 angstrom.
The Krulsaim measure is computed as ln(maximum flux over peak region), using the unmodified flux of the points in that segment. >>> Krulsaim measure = 3.10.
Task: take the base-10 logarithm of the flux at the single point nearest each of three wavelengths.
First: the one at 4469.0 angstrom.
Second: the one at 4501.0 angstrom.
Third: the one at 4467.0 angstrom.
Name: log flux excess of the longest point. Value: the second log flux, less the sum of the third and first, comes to -1.29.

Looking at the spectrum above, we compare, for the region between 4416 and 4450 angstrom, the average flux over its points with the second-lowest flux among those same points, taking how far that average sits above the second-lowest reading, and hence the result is 0.82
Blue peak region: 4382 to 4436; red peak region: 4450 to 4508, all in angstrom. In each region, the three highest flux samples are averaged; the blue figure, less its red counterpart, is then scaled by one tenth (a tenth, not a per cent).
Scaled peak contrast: -0.08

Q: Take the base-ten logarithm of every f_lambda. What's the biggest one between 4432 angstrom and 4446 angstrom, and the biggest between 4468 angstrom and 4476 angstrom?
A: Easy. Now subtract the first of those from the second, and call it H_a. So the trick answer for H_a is 0.017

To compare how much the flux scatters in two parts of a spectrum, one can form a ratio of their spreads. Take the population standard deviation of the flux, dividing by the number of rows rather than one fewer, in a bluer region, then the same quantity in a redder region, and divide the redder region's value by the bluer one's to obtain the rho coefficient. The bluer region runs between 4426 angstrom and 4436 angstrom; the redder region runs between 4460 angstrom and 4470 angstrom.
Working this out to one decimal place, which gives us 1.0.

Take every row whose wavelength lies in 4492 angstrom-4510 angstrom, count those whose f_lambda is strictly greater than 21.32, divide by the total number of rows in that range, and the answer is 1.0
